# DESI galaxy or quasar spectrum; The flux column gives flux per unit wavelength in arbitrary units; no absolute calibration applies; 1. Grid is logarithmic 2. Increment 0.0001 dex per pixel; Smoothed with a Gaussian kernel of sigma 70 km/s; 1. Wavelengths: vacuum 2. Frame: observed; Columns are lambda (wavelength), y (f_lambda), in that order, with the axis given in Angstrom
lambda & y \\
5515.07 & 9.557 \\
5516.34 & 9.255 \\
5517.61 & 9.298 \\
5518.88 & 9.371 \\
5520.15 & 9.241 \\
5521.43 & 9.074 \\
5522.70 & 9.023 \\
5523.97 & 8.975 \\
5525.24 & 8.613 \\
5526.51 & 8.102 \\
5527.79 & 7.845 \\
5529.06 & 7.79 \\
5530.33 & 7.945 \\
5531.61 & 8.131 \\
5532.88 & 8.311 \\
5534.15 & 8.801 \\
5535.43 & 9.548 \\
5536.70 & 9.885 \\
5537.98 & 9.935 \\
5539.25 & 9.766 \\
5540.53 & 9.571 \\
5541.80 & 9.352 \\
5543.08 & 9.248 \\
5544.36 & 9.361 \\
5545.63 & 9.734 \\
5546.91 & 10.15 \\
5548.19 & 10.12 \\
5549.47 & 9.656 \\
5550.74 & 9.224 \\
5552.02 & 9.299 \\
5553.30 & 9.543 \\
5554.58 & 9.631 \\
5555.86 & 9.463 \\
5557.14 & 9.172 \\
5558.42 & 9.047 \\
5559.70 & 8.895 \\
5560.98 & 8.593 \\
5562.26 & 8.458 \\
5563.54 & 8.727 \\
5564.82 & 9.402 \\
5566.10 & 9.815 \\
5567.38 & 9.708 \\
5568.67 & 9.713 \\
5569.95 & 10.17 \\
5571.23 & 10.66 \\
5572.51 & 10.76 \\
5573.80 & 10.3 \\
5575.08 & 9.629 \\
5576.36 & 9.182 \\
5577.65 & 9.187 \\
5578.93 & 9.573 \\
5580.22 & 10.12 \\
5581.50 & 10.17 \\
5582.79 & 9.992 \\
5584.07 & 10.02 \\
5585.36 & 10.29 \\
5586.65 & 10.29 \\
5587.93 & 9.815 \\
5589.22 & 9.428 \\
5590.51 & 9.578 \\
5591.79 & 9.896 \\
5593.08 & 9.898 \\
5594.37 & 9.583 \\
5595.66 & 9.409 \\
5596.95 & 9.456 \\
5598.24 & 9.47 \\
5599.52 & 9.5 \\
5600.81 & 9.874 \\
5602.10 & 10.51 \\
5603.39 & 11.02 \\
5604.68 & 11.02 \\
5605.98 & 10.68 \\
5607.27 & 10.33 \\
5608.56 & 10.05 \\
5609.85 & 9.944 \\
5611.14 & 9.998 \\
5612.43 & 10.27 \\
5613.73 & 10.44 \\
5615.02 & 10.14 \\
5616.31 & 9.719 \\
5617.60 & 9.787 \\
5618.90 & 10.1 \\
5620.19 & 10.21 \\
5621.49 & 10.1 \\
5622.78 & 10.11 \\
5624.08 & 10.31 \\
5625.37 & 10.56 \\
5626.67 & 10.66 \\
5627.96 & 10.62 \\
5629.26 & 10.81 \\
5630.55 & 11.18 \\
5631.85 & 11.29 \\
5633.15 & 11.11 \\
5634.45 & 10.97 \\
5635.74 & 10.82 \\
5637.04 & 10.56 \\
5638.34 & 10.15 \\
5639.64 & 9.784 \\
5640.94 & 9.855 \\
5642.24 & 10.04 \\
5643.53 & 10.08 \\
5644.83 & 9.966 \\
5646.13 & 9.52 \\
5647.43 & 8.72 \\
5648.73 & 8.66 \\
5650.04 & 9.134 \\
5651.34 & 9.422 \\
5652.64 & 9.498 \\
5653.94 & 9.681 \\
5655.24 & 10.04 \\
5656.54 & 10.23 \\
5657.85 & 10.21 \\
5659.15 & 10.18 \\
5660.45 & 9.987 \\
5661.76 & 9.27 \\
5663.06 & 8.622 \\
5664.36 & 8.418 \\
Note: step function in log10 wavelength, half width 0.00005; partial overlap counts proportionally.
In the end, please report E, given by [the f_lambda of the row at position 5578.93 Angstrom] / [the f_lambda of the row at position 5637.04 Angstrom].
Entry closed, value 0.91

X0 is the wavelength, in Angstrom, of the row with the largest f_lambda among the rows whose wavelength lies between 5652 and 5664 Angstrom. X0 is 5656.54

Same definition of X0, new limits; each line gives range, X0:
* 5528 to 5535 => 5534.15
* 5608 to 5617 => 5613.73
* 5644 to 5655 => 5644.83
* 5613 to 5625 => 5613.73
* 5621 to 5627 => 5626.67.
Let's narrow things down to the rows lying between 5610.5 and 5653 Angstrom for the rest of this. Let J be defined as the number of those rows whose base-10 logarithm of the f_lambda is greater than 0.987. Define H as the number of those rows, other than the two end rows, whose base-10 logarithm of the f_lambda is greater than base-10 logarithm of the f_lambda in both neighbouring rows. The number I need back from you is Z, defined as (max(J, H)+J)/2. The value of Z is 27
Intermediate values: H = 5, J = 27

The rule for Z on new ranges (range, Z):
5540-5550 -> 3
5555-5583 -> 10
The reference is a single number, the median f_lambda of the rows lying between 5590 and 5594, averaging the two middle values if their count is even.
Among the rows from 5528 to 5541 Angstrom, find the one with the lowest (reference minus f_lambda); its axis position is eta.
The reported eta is 5537.98 Angstrom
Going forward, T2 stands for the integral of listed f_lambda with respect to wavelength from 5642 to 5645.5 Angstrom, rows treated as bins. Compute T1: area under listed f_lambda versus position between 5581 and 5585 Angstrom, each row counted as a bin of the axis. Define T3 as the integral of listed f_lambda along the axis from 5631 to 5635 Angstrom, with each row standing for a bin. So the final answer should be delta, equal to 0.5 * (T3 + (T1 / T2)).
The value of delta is 22.8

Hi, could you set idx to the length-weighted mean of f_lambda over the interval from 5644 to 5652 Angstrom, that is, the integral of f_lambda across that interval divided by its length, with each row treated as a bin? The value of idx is 9.2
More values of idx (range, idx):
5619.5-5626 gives 10.3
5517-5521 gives 9.3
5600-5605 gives 10.5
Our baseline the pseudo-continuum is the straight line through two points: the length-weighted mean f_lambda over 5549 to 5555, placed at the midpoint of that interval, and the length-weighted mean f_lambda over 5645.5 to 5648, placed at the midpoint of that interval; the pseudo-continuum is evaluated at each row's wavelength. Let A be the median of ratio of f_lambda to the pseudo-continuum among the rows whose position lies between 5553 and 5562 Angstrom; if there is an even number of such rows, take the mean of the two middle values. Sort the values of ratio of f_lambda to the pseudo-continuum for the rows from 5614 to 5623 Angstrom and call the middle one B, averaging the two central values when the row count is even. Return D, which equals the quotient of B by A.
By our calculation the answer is 1.13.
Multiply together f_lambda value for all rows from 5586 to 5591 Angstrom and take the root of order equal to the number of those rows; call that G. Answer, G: 9.8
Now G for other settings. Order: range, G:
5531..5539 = 9.1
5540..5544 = 9.4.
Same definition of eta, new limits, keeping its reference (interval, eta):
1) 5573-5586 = 5573.80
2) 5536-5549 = 5546.91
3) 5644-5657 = 5656.54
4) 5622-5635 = 5631.85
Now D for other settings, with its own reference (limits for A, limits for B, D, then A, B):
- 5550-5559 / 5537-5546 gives 1.02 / 0.98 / 1.01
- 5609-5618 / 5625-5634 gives 1.09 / 1.08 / 1.18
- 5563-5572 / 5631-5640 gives 1.14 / 1.03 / 1.18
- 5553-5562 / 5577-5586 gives 1.10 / 0.97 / 1.07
